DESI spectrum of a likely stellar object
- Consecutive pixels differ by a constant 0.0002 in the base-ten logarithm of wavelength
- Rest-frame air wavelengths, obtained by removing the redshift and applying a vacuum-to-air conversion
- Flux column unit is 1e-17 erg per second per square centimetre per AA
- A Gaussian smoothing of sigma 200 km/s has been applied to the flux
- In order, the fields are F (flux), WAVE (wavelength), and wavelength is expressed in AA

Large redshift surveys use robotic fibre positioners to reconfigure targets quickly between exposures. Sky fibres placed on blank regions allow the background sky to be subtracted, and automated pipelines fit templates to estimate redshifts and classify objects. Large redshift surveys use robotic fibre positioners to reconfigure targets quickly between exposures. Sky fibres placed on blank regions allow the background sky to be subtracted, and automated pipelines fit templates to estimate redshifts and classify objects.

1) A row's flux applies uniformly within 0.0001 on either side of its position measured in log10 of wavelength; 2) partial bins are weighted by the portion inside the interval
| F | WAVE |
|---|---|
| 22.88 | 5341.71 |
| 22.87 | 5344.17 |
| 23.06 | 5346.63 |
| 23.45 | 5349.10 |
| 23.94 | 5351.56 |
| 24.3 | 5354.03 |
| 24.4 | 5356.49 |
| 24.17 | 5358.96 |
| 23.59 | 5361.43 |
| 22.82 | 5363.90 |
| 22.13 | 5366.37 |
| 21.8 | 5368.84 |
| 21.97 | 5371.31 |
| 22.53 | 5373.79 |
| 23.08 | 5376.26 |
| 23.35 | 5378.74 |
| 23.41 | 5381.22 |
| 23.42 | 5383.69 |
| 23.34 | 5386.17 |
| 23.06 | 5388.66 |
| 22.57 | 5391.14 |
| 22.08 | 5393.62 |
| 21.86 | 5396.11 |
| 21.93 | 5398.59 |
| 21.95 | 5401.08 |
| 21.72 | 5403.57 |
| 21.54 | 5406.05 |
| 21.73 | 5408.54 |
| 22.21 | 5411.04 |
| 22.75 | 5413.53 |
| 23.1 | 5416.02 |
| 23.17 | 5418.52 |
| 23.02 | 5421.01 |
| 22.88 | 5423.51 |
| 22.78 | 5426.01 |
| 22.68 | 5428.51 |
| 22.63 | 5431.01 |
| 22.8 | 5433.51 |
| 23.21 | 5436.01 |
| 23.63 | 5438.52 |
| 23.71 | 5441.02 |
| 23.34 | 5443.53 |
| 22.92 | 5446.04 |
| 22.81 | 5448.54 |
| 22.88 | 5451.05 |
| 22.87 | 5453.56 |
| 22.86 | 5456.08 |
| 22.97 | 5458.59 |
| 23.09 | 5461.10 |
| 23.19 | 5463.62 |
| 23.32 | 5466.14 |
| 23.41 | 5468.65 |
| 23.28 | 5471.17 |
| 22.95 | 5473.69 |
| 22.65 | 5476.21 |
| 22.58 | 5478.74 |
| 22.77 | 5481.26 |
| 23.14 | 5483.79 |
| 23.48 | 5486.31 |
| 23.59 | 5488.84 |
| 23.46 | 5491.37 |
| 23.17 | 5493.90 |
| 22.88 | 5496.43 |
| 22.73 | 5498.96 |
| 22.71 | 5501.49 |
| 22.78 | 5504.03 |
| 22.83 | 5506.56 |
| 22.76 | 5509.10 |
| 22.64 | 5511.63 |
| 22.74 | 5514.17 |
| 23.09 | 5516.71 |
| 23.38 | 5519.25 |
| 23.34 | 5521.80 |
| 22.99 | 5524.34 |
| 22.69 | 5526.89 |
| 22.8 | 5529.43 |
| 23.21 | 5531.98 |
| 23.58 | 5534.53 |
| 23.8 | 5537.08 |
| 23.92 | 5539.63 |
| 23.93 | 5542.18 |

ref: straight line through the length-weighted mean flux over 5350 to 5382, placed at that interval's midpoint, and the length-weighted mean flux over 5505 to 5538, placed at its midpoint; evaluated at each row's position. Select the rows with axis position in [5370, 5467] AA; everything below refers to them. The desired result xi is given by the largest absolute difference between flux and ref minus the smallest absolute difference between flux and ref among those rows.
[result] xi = 1.60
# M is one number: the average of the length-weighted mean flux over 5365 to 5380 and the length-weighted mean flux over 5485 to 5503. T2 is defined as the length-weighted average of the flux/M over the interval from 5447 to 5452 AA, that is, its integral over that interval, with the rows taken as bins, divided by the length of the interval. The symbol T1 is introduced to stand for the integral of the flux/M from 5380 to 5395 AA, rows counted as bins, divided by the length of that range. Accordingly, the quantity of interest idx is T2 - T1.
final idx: 0.00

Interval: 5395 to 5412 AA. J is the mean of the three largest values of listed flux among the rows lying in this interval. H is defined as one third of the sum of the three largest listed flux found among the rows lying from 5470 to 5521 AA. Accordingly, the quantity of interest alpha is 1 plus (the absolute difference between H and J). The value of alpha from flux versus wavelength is 2.48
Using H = 23.5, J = 22.0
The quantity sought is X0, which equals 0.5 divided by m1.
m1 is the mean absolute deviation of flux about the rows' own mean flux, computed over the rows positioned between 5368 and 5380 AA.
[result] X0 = 0.9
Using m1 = 0.54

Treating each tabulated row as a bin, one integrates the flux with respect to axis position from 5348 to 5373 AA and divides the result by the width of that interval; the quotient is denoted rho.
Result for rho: 23.2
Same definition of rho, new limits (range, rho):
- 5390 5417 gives 22.1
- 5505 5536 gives 23.0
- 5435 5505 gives 23.1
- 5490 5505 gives 23.0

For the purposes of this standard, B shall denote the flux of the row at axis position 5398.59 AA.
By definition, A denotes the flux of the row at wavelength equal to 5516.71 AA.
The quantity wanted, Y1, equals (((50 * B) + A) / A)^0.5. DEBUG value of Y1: 6.96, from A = 23.09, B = 21.93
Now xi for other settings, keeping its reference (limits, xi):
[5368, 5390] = 1.29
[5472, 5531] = 0.48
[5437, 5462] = 0.57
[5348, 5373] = 1.14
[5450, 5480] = 0.49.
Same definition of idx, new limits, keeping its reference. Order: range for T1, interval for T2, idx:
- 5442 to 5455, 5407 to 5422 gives -0.01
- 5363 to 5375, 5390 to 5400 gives -0.01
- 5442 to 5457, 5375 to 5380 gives 0.01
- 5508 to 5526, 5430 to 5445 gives 0.01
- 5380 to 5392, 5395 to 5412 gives -0.06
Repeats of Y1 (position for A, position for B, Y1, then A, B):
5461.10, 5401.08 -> 6.97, 23.09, 21.95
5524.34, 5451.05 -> 7.12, 22.99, 22.88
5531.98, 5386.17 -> 7.16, 23.21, 23.34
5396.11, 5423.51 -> 7.30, 21.86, 22.88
